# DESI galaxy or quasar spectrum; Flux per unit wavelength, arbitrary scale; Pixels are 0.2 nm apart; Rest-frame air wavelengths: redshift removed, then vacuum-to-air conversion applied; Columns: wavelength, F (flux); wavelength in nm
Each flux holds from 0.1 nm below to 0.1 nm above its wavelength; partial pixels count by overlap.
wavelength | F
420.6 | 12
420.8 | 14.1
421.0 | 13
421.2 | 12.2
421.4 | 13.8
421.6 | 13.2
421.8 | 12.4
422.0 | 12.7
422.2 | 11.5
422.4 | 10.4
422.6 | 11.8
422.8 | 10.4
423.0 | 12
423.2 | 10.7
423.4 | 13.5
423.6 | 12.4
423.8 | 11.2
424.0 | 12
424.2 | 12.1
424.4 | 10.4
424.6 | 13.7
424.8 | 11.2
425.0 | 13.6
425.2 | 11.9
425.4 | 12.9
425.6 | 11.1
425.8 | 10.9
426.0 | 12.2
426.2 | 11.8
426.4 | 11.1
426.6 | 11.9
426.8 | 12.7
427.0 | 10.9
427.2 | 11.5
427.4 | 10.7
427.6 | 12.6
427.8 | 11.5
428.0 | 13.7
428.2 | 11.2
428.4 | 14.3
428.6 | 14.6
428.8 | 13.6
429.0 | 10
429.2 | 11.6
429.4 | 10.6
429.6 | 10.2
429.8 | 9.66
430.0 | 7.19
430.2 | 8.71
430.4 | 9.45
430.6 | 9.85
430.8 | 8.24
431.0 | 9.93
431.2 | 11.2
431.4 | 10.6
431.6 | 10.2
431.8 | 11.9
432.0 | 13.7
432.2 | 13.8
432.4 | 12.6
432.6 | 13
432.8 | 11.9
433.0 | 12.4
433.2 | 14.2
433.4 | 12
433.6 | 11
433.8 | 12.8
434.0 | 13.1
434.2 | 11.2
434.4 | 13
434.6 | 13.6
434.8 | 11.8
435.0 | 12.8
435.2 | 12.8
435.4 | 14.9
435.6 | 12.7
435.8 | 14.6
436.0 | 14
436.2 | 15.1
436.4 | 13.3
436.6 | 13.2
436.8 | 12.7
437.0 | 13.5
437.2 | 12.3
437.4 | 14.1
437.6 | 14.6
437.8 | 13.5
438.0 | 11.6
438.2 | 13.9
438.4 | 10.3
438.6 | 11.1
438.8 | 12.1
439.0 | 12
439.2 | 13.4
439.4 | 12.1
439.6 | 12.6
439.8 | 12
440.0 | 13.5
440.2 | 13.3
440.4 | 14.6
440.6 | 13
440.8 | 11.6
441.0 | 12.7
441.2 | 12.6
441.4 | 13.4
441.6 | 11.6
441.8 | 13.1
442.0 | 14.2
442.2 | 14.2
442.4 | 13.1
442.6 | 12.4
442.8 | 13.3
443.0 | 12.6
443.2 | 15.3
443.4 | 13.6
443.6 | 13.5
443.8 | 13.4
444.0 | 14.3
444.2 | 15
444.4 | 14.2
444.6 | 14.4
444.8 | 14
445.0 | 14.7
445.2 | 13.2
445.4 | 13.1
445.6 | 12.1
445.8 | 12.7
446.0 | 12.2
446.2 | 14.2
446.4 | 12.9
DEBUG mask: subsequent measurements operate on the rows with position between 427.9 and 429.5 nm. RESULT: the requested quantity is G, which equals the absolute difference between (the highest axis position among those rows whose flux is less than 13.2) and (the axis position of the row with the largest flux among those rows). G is 0.80 nm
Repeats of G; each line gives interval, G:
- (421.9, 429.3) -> 0.60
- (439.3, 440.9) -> 0.40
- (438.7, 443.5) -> 0.20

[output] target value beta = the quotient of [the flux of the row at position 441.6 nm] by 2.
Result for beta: 5.8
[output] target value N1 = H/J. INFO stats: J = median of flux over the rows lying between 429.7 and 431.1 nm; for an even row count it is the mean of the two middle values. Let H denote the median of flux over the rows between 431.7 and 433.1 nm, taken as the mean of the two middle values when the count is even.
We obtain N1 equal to 1.33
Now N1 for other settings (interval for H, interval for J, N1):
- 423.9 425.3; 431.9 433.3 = 0.92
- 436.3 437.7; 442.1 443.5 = 1.00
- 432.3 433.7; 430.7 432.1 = 1.17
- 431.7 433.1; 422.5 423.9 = 1.07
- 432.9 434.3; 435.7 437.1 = 0.92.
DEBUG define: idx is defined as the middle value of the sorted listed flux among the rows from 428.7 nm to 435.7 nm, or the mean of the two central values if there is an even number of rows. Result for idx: 11.9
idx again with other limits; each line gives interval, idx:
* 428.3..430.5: 10.2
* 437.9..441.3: 12.6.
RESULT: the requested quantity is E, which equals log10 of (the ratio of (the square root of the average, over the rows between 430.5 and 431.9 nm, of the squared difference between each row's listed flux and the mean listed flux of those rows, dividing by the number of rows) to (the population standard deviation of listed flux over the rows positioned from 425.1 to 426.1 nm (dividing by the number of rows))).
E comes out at 0.17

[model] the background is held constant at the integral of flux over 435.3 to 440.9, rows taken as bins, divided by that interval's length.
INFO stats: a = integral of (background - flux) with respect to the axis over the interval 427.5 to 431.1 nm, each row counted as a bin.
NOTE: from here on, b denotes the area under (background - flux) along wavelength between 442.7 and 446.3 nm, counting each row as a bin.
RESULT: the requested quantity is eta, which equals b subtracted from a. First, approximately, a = 8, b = -2.2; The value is 10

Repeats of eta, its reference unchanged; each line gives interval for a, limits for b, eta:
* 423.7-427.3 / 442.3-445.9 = 6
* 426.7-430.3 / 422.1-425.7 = 2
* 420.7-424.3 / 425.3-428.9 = 0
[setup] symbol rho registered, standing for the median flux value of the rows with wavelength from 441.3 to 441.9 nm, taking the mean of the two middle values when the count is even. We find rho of 13.1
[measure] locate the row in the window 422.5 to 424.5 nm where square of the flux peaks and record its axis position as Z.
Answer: 423.4 nm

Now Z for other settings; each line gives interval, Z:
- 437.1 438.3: 437.6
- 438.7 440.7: 440.4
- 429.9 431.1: 431.0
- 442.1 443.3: 443.2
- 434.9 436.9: 436.2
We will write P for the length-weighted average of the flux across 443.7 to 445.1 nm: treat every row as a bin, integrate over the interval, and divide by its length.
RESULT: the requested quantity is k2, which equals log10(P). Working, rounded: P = 14.3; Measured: 1.15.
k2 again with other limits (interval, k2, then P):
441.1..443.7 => 1.12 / 13.3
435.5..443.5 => 1.12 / 13.1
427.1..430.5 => 1.05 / 11.2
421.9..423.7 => 1.07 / 11.7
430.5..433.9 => 1.07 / 11.7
